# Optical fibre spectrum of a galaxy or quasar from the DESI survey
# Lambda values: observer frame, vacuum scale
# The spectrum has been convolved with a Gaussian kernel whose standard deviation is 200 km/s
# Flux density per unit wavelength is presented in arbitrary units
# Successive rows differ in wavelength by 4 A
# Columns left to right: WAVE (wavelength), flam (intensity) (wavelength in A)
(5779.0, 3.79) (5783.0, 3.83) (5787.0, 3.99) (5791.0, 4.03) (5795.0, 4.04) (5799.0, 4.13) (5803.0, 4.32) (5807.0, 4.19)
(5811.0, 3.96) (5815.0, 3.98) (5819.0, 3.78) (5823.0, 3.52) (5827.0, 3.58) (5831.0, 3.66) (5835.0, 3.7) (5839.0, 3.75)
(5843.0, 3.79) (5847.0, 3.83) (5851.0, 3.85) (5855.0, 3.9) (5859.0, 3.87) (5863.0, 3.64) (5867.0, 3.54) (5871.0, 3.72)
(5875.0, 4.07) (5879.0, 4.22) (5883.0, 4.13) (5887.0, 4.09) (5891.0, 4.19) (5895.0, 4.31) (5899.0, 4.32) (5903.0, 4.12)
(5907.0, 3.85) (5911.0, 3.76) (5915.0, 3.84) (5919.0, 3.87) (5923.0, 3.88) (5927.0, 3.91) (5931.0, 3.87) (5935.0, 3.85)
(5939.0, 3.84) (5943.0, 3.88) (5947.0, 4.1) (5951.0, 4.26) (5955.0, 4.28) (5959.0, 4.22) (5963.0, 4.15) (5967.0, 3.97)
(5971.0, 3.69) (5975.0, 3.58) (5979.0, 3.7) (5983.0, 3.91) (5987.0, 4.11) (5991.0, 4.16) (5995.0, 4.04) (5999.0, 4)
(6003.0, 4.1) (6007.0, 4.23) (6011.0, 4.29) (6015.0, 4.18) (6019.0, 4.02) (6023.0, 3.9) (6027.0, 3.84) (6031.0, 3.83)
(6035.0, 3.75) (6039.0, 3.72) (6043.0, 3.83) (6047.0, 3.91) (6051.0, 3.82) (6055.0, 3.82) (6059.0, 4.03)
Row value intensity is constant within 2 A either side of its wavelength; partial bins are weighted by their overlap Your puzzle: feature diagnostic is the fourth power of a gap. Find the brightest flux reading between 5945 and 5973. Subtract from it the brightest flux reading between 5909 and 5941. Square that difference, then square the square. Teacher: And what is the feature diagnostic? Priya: 0.019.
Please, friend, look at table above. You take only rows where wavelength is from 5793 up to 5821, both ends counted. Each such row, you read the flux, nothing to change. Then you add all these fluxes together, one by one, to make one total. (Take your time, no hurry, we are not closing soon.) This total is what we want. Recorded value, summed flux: 28.4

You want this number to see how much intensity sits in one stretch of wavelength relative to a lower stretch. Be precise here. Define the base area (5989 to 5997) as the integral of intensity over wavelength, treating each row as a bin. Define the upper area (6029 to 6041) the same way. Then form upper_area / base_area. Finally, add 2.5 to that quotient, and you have 3.9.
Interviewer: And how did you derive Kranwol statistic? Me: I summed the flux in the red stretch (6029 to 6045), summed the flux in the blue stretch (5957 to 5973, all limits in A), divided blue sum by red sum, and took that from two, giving 0.94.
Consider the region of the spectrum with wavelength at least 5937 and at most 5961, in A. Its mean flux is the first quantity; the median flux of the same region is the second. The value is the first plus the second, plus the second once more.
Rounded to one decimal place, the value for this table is 12.4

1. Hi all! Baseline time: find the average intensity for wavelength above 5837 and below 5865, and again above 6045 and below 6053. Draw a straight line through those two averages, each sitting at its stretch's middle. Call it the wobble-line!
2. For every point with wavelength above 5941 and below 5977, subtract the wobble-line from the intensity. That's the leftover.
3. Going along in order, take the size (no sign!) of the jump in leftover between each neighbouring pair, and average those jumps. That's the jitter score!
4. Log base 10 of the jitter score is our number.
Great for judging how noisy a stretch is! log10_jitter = -0.86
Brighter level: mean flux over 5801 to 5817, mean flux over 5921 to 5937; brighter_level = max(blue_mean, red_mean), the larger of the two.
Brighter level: 4.11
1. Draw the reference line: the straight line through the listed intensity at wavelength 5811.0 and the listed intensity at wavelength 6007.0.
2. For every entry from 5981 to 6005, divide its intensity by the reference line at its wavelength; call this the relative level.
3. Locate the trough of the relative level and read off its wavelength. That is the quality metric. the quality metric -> 5983.0 A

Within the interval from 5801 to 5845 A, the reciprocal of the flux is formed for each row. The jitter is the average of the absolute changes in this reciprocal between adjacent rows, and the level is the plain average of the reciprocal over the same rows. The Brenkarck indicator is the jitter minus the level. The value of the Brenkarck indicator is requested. -0.254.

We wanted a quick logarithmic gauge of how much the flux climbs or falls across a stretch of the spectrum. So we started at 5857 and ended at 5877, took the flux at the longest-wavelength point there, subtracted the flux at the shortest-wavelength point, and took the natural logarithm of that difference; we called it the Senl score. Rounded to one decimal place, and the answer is -1.6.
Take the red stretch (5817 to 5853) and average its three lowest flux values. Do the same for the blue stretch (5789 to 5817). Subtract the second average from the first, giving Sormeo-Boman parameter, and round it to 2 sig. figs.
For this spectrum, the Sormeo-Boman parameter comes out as -0.40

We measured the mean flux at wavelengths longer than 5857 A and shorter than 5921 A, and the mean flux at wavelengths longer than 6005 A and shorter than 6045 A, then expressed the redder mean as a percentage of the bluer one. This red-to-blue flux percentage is 100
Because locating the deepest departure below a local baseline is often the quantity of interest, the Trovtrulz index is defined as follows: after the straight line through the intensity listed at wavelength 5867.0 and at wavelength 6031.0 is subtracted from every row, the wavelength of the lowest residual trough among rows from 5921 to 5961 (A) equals 5939.0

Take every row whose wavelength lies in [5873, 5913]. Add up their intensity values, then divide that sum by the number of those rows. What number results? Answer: 4.11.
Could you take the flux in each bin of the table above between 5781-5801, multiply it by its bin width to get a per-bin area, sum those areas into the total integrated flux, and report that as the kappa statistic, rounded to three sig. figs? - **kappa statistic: 80.1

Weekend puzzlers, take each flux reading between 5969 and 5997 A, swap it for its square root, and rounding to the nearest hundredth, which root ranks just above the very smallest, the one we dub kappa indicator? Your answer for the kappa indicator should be 1.92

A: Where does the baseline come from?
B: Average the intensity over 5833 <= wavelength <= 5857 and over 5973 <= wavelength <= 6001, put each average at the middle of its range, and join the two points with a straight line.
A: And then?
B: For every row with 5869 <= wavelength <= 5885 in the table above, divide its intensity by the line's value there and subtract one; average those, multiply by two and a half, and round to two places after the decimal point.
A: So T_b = 0.13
